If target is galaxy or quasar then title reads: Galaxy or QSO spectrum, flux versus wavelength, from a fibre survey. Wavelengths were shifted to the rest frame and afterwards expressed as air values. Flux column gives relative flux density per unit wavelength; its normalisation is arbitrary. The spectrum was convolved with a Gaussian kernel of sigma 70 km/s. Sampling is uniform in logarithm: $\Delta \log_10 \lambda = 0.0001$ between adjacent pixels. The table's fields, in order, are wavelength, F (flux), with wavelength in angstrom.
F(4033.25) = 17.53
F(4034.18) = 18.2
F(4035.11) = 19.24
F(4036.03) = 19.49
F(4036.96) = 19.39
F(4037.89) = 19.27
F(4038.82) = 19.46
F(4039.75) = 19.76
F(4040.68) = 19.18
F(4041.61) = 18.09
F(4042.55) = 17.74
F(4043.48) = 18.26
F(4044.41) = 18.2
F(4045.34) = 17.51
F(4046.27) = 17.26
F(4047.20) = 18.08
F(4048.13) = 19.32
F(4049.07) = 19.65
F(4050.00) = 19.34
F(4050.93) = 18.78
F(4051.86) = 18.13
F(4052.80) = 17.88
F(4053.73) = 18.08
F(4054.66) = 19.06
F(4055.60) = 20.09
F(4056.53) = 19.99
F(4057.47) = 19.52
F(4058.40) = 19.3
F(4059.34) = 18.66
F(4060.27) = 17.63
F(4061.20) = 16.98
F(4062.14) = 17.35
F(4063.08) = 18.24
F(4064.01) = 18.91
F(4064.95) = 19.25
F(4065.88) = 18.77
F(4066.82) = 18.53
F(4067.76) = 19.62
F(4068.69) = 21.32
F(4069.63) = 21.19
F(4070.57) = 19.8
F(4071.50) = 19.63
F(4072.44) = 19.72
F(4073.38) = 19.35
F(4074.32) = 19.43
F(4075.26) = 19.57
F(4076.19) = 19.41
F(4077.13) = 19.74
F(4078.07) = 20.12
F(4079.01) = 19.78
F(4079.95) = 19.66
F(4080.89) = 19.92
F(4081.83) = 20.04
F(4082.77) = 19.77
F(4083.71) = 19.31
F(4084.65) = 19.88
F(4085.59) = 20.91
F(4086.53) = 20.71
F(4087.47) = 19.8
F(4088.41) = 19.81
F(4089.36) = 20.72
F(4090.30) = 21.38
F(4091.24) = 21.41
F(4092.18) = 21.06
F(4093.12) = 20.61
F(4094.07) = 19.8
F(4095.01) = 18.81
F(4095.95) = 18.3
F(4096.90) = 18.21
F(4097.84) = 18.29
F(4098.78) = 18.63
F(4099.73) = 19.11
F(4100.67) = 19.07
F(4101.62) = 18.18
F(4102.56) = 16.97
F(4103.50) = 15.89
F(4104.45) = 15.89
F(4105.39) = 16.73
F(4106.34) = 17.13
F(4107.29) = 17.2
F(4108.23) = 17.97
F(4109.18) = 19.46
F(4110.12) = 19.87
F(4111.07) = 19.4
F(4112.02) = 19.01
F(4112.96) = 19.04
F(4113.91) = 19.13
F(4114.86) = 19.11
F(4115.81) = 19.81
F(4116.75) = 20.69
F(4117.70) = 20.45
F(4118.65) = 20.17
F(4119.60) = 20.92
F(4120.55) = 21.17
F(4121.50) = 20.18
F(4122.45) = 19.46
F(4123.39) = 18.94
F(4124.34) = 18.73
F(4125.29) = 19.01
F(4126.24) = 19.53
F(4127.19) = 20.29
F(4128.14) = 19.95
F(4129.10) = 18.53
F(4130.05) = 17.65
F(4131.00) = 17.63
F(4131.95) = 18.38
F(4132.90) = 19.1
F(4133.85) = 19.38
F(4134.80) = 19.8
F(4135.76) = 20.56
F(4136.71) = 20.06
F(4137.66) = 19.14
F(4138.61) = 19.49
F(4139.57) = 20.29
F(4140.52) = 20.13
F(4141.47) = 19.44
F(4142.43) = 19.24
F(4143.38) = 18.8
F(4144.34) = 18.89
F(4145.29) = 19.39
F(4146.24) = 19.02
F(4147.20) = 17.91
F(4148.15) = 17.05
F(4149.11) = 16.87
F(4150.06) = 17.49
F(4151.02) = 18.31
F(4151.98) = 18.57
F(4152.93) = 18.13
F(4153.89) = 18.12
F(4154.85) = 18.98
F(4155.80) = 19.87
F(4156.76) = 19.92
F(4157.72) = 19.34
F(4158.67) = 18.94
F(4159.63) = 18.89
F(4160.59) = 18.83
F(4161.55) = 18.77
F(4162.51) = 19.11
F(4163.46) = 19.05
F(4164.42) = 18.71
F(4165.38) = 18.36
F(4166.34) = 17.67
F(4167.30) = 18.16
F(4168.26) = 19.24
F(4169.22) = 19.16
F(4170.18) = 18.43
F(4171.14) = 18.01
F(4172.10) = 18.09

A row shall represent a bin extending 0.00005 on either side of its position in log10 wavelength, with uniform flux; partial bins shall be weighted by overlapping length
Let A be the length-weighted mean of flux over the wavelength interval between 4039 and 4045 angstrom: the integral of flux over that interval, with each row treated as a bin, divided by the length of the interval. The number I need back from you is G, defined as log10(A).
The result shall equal 1.27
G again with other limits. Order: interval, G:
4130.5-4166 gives 1.28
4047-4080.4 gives 1.28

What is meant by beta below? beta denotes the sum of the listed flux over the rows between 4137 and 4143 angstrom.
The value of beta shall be 118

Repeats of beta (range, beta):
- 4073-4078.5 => 118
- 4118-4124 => 121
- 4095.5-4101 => 112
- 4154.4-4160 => 116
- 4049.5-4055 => 111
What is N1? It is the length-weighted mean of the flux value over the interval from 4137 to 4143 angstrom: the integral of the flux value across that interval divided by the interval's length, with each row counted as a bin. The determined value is 19.6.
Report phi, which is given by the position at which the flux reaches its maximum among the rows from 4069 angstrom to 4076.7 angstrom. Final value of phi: 4069.63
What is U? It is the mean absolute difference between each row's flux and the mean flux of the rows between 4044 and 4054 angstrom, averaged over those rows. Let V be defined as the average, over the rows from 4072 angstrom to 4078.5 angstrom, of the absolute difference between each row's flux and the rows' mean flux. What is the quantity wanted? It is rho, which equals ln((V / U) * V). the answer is -2.7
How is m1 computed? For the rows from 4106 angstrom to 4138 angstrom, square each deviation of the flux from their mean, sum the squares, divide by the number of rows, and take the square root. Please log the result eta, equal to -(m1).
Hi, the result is -1.00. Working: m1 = 1.00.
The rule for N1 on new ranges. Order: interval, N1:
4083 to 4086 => 20.0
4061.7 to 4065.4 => 18.4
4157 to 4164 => 19.0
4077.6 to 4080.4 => 19.8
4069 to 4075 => 19.9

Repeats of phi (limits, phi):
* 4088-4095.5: 4091.24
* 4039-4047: 4039.75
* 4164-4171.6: 4168.26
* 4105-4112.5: 4110.12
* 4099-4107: 4099.73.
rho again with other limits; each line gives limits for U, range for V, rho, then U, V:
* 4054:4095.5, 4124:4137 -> -0.2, 0.7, 0.75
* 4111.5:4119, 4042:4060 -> -0.1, 0.6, 0.73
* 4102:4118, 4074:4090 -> -2.4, 1.3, 0.34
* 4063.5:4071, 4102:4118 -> 0.8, 0.8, 1.34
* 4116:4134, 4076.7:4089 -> -2.2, 0.8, 0.30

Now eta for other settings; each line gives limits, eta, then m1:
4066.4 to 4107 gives -1.34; 1.34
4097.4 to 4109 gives -1.07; 1.07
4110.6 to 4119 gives -0.62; 0.62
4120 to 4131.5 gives -1.02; 1.02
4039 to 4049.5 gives -0.83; 0.83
